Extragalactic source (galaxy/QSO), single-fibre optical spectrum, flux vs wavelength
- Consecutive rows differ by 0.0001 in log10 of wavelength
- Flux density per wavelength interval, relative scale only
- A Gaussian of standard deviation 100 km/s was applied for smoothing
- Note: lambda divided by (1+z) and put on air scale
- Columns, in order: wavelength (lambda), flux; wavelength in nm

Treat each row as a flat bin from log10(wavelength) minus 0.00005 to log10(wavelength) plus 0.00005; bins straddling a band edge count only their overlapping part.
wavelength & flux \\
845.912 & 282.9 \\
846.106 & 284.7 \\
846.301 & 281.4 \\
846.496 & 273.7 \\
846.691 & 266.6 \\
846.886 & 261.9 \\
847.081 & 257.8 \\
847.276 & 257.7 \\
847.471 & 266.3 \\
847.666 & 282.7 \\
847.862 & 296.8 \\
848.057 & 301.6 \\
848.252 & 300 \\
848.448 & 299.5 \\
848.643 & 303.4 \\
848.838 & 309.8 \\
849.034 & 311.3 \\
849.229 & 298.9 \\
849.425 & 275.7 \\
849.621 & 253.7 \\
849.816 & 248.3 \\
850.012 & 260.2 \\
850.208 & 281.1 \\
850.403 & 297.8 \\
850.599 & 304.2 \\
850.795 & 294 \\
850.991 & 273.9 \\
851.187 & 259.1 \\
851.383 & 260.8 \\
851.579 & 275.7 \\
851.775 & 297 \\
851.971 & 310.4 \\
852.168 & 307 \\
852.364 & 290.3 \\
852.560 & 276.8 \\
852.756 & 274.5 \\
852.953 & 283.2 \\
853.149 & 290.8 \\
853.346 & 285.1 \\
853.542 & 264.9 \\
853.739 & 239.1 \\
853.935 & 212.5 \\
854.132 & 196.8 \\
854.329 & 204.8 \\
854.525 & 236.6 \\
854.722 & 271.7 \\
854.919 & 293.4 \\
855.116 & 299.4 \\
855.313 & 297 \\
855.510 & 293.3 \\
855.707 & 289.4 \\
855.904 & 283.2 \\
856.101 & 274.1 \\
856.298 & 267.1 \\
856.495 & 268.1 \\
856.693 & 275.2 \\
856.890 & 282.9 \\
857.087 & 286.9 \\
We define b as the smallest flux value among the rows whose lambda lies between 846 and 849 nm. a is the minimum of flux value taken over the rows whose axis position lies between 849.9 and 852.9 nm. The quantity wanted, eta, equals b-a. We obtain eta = -1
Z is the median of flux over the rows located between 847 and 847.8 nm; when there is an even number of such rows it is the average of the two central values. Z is 262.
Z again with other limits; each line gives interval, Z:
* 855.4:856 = 289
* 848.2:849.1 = 303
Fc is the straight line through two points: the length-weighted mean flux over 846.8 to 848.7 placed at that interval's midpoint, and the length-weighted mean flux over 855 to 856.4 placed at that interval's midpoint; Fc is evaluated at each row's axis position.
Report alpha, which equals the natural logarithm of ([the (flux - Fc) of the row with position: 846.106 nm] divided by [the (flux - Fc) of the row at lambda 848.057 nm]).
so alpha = -2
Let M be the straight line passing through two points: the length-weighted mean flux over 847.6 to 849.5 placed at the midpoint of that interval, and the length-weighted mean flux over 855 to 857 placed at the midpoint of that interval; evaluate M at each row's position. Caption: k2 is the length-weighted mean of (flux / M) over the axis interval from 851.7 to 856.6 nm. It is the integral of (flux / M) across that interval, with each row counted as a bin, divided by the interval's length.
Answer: 0.95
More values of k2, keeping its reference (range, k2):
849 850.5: 0.94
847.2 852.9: 0.97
